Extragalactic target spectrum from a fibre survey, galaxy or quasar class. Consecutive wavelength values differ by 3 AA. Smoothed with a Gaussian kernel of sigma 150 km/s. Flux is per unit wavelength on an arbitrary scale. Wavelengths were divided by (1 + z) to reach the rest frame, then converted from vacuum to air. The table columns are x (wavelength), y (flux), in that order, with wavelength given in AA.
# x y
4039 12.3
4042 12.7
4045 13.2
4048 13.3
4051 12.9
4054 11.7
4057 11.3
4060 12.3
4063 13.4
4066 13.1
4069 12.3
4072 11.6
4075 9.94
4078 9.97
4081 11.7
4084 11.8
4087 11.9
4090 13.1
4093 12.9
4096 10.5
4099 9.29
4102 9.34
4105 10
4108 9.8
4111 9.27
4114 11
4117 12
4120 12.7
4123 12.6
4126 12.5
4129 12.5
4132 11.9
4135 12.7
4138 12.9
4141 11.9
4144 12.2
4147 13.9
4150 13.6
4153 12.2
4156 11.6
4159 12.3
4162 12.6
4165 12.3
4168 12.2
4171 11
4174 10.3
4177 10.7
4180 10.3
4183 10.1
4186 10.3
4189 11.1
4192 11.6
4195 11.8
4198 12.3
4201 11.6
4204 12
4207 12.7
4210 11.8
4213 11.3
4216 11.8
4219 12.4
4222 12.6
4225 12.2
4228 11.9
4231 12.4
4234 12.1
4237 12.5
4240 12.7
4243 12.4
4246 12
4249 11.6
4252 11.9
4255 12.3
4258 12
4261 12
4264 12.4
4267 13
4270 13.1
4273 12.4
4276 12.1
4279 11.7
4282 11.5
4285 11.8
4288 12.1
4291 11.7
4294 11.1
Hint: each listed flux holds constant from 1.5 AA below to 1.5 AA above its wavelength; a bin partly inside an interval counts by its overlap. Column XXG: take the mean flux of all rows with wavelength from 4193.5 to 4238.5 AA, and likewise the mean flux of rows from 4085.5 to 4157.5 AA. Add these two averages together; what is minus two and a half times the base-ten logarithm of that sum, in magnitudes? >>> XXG -3.44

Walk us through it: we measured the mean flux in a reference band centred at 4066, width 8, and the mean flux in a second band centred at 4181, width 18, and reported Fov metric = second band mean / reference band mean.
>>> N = 0.81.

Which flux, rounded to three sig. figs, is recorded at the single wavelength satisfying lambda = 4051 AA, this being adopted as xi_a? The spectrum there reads 12.9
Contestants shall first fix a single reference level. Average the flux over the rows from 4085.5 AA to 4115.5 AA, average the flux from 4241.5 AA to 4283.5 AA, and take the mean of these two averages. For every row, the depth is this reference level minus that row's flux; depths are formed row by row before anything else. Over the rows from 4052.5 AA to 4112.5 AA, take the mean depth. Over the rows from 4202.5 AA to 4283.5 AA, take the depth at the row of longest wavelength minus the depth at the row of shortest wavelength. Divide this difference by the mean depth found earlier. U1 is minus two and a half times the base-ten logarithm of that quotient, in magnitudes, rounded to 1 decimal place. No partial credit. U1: -1.1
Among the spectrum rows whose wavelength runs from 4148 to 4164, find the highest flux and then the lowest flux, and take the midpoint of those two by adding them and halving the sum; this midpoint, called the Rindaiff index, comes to 12.6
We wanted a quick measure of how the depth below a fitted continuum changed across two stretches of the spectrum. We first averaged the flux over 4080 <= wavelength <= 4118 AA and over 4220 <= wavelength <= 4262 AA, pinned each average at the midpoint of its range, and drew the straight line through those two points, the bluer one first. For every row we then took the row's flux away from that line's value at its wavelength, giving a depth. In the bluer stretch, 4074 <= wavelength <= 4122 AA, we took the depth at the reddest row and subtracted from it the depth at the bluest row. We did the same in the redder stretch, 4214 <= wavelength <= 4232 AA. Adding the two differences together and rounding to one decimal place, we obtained -2.8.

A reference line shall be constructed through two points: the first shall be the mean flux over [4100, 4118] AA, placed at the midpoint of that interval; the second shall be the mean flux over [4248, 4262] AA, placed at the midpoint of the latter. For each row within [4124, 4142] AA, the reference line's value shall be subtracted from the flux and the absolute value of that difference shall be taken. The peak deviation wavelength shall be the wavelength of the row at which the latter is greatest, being 4138 AA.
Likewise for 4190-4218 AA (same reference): 4207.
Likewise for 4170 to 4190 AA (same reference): 4183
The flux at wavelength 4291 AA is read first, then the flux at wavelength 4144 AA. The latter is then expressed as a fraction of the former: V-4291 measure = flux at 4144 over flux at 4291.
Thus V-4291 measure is 1.04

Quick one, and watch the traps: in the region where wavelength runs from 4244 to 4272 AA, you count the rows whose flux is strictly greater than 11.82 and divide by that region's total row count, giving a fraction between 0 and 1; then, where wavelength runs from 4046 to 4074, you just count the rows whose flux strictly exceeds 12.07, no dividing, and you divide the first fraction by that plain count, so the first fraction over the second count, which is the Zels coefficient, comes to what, 0.148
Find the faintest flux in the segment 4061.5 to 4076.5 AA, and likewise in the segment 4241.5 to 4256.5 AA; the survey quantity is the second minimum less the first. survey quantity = 1.7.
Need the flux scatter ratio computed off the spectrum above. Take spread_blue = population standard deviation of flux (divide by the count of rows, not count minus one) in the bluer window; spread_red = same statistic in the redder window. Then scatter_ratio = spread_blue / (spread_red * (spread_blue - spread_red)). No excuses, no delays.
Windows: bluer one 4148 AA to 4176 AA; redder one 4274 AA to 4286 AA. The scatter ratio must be 6.1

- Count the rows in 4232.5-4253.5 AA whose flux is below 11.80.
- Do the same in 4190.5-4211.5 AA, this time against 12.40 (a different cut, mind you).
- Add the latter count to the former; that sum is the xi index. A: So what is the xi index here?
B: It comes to 7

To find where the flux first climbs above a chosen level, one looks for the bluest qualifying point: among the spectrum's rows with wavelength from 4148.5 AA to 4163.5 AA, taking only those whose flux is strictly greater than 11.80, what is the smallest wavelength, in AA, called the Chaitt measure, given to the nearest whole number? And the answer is 4150 AA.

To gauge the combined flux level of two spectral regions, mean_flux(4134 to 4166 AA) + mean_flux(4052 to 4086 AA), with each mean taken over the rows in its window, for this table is 24.3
